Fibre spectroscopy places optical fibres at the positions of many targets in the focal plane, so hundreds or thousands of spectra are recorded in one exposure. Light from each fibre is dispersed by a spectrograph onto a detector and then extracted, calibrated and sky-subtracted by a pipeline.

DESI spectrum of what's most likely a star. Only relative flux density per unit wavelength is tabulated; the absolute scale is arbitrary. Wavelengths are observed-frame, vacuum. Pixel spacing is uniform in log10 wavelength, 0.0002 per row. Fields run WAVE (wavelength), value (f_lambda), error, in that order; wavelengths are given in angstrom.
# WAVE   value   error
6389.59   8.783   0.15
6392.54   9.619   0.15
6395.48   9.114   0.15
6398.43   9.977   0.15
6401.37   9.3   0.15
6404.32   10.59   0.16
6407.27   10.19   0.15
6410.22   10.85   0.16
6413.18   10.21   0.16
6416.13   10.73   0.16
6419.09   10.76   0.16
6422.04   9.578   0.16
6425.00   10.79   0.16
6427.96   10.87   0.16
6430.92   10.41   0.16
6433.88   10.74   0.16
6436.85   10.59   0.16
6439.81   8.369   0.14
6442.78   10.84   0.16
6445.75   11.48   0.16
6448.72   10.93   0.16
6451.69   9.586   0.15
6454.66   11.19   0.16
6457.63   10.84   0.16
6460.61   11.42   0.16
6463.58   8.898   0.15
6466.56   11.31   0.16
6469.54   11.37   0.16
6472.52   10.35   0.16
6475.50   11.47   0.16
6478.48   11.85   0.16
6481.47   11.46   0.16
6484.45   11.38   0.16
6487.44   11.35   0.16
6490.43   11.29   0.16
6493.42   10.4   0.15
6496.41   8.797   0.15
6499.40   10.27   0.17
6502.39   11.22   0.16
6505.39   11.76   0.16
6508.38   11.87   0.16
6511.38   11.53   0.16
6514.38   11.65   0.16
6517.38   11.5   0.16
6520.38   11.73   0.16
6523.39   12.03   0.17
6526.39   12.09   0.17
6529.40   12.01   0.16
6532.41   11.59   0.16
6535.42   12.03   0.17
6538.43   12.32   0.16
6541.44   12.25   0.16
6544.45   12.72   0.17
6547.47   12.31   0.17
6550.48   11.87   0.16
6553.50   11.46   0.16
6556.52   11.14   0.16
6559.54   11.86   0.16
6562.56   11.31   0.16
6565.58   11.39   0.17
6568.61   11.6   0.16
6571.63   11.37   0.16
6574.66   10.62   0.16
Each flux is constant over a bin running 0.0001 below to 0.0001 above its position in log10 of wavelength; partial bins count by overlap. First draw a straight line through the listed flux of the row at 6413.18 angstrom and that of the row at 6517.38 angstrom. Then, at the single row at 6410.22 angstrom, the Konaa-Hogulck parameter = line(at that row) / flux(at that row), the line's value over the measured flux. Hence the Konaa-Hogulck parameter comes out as 0.94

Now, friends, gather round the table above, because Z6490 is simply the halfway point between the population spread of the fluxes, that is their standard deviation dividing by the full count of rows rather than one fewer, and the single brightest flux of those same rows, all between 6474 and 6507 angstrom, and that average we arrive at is 6.3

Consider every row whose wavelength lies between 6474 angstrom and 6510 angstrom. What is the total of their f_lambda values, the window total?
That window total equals 133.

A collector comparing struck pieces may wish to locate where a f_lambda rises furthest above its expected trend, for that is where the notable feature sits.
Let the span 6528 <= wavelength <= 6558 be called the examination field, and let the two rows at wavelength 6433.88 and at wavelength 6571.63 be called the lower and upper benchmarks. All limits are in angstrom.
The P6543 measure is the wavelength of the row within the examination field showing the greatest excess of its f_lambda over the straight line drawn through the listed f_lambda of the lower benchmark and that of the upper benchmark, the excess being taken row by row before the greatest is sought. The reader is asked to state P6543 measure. 6544.45 angstrom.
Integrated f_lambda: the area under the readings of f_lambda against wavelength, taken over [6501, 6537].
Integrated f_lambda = 423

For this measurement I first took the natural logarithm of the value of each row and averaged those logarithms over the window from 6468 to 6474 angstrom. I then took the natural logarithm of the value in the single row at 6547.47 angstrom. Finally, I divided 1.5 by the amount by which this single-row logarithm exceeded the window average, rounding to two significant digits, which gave 12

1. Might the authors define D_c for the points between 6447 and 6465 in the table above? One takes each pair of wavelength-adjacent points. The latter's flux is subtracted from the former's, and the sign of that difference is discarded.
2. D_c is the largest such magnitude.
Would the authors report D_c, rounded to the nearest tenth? 2.5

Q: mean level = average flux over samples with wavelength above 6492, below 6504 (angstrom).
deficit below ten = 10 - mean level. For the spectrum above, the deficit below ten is -0.2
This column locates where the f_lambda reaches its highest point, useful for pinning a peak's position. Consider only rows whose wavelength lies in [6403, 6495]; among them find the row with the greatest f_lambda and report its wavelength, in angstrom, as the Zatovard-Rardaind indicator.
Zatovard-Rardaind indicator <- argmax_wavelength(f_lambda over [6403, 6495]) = 6478.48 angstrom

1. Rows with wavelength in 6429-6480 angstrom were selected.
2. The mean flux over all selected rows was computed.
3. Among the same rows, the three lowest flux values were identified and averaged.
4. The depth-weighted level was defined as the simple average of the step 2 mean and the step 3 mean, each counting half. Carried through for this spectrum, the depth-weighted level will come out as 9.8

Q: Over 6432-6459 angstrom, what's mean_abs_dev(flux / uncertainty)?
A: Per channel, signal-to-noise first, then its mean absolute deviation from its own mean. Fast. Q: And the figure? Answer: 2.4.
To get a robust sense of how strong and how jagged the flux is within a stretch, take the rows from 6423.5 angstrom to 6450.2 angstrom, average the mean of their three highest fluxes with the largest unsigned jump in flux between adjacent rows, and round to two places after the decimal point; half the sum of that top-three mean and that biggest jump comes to 6.78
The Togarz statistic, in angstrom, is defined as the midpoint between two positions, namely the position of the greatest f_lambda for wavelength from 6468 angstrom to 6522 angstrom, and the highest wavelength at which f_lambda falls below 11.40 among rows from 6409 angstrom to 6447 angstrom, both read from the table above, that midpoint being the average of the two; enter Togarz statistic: 6475.6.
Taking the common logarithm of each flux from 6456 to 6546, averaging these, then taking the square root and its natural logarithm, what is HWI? 0.026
